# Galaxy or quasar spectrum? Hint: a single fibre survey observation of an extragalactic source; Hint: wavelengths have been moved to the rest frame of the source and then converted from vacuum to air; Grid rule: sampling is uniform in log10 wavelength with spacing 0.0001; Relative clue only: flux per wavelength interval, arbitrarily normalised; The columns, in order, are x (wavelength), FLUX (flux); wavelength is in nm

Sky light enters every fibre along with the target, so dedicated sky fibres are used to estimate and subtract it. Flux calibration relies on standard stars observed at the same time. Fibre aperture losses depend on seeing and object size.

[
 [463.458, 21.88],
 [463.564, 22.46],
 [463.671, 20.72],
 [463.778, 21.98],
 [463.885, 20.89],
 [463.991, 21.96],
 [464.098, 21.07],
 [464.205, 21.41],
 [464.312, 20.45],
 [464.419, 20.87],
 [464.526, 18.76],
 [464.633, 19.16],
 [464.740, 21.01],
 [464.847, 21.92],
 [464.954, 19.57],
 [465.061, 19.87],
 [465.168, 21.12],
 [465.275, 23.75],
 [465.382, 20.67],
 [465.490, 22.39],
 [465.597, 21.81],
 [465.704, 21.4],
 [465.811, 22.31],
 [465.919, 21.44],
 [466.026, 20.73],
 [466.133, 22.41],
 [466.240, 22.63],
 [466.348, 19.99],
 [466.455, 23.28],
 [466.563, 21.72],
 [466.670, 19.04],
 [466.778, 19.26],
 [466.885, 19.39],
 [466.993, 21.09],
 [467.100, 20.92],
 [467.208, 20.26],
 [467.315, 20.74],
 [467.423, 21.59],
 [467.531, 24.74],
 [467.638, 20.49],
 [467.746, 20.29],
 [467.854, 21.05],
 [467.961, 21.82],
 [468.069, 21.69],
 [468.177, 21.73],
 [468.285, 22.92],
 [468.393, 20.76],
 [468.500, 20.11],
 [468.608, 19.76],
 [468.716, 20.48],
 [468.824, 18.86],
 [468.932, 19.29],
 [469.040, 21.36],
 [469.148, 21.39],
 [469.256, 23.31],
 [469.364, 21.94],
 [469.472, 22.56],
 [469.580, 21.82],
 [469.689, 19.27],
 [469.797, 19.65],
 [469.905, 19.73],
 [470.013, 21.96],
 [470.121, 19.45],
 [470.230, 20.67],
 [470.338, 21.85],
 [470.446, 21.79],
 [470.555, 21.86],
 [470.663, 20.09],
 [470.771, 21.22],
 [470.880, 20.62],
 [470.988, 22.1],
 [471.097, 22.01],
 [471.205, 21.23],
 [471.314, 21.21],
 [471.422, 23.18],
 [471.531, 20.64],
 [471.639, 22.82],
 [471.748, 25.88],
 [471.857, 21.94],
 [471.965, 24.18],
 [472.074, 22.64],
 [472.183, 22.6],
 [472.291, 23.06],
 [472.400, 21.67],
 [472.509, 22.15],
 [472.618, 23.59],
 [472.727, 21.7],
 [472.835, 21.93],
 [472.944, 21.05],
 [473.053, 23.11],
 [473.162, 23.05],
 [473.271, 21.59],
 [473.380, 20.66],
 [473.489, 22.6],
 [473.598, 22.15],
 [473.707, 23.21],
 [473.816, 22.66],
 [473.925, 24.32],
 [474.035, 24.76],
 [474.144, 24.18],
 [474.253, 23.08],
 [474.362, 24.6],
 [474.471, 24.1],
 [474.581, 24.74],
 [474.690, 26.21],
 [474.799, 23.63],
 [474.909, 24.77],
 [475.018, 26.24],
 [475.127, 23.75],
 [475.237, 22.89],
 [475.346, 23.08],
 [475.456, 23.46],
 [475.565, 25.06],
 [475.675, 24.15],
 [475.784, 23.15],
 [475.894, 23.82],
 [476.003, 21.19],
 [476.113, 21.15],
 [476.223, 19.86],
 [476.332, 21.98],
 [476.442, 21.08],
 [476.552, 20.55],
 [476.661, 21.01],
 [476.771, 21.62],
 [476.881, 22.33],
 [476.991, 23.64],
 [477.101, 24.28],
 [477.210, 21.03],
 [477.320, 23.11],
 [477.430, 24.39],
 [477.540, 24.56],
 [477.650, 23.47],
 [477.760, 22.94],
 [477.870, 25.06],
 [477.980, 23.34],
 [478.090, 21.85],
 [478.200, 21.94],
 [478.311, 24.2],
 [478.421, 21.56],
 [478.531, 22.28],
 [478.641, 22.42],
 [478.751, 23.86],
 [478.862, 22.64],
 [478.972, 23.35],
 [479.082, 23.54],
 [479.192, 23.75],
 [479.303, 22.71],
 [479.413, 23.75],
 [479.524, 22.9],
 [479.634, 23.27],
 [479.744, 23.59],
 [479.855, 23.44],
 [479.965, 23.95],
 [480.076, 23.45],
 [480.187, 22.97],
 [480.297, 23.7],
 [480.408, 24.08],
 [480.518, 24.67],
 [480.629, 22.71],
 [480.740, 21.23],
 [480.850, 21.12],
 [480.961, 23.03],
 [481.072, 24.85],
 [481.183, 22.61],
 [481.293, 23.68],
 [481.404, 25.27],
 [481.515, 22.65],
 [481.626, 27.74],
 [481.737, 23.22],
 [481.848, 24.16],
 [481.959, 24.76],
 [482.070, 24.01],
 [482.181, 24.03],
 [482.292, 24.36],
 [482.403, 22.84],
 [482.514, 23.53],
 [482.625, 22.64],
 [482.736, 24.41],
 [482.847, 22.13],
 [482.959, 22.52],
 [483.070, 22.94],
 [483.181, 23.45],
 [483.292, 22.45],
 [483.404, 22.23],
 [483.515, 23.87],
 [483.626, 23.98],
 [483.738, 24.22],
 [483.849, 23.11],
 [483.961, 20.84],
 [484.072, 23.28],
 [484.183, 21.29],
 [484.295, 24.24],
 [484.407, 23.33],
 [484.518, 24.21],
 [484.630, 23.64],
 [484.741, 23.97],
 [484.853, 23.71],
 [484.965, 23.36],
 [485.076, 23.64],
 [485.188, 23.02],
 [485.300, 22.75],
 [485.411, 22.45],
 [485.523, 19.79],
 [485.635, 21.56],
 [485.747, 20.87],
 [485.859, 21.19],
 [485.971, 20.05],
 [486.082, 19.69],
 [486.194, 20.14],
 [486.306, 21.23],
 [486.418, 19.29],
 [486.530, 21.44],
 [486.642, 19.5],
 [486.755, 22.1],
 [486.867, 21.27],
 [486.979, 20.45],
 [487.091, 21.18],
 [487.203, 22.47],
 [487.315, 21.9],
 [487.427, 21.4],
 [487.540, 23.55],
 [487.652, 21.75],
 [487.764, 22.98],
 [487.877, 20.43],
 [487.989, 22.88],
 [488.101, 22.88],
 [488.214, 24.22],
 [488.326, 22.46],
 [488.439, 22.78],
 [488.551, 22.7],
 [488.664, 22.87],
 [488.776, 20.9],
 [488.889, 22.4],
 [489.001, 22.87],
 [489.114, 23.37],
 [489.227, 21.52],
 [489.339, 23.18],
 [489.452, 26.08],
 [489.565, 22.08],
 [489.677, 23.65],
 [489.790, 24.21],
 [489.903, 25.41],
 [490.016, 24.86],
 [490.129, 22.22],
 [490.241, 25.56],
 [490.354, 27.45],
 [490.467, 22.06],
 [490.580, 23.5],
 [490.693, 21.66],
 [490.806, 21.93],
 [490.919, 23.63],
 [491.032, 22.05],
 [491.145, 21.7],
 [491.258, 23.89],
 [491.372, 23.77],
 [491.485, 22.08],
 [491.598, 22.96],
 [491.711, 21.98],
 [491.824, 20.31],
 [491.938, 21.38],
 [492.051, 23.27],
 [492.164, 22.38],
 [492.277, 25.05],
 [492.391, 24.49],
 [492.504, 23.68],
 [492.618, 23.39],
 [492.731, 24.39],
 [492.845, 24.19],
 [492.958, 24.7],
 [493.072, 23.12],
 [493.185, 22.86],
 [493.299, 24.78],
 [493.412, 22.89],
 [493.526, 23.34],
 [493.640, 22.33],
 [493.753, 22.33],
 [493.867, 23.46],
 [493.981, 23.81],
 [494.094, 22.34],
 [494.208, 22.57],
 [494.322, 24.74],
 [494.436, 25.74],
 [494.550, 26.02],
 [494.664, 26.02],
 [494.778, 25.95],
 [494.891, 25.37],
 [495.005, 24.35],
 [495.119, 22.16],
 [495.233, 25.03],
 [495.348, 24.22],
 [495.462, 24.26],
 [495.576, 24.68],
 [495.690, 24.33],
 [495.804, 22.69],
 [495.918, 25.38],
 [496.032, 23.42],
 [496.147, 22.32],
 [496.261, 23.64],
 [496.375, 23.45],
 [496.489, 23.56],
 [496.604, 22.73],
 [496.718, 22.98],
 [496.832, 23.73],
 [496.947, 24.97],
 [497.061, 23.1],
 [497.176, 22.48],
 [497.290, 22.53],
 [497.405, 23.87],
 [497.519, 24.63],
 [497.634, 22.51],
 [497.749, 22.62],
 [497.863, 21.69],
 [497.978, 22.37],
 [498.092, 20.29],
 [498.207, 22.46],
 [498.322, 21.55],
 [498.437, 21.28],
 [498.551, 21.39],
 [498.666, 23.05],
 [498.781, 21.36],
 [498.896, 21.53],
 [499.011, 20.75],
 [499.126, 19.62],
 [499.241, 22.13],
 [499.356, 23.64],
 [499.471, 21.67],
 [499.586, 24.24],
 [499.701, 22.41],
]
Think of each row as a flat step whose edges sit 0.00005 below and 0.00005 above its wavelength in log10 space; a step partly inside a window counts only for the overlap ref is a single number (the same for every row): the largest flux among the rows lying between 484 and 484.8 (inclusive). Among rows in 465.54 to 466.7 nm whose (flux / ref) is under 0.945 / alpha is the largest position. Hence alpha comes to 466.670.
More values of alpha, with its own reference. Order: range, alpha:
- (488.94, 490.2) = 490.129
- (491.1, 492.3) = 492.164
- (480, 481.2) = 481.183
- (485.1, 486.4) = 486.306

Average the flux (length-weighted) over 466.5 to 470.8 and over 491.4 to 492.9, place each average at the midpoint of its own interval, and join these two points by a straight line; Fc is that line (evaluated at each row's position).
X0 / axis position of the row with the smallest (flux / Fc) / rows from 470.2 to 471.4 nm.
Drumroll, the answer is 470.663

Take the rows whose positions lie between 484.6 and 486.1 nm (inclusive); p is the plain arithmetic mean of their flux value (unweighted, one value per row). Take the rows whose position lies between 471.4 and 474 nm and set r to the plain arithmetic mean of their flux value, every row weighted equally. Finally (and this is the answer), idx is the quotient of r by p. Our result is 1.02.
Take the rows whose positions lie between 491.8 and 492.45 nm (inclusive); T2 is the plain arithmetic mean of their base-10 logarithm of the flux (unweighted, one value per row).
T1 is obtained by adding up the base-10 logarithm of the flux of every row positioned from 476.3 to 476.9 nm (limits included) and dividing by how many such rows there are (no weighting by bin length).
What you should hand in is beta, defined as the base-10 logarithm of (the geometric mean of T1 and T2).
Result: 0.128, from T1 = 1.33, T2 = 1.36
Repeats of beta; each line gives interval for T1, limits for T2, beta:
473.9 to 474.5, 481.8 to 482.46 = 0.140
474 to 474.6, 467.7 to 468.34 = 0.133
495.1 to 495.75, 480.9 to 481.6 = 0.139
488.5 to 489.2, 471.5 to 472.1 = 0.132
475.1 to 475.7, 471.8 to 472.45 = 0.135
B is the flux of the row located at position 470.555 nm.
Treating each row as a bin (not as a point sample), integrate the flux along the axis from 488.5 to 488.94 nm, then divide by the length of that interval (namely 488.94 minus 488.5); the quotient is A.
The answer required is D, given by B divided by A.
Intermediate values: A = 22.2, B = 21.86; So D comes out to 0.99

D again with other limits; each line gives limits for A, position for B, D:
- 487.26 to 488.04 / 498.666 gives 1.04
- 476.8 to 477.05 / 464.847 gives 0.96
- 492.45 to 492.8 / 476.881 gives 0.94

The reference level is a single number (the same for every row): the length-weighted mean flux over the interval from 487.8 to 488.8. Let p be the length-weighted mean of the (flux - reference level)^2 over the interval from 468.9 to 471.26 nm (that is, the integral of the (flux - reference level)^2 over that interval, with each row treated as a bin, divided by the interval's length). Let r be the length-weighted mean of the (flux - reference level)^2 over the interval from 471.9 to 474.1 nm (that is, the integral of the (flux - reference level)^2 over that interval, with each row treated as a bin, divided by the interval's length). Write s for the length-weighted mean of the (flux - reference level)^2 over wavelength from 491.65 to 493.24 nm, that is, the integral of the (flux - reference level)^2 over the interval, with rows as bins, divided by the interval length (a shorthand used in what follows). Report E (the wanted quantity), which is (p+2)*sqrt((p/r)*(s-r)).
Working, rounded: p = 3.1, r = 1.1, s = 2.2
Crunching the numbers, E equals 8.8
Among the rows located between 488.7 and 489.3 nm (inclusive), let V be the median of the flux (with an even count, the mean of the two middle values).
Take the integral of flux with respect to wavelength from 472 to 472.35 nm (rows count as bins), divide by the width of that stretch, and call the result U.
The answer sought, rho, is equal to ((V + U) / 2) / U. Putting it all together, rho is 0.99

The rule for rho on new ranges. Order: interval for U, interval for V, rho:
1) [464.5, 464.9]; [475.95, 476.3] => 1.02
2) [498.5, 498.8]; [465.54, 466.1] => 0.99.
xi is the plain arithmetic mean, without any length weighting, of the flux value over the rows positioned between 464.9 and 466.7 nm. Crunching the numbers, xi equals 21.4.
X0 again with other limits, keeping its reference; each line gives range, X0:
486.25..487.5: 486.418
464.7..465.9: 464.954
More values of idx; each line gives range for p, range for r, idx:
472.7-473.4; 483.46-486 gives 1.04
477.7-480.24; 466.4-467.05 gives 0.89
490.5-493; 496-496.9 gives 1.01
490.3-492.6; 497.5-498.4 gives 0.97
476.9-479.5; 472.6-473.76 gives 0.96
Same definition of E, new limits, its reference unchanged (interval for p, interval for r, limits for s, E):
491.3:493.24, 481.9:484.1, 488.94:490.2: 5.7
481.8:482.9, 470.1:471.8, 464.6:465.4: 4.8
